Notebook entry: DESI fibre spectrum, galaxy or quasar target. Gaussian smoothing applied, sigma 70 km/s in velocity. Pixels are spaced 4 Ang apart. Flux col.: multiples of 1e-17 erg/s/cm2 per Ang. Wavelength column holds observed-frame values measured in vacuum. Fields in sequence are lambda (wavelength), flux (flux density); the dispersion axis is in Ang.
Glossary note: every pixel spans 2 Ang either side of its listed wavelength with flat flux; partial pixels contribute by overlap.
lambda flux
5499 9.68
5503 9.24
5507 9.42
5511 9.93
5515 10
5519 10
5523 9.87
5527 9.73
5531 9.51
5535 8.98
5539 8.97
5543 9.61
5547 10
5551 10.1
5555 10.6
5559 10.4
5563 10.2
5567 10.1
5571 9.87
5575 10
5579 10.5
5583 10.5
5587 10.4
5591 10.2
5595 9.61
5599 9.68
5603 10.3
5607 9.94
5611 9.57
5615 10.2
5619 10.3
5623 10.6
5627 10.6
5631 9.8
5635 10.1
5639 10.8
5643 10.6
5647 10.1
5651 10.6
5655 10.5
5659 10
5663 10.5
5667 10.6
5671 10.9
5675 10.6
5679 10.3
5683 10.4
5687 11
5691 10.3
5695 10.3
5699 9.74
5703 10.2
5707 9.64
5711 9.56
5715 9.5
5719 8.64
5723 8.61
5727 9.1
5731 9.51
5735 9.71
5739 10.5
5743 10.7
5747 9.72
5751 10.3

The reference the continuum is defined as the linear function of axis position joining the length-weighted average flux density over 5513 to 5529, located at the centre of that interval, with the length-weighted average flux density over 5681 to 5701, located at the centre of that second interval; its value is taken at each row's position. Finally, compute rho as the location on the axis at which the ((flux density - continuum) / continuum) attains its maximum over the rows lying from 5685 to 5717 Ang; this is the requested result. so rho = 5687 Ang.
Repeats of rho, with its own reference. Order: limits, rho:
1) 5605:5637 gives 5623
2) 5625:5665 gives 5639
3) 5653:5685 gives 5671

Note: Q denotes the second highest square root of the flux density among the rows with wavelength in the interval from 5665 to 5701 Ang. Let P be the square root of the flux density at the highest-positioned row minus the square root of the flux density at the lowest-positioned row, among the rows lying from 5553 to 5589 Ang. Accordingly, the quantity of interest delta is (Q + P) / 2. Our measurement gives 1.64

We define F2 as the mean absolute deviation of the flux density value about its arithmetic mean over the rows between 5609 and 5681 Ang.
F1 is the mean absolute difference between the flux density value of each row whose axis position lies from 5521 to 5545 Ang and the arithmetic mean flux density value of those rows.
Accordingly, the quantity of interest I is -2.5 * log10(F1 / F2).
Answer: -0.09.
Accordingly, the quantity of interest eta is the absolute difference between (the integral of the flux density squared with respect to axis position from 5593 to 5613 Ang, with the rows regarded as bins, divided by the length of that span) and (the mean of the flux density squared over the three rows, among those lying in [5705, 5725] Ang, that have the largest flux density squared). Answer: 5.0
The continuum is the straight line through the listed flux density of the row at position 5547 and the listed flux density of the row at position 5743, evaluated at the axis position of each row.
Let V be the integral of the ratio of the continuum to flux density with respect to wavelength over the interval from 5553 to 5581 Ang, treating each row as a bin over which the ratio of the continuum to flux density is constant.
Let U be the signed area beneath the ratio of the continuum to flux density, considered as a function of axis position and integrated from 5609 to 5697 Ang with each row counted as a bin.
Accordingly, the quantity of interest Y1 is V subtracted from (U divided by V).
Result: -24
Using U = 88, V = 28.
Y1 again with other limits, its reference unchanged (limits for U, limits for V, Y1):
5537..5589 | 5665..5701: -35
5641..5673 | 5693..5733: -44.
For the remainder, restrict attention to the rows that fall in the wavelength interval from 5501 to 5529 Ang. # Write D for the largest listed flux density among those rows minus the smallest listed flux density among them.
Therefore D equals 0.8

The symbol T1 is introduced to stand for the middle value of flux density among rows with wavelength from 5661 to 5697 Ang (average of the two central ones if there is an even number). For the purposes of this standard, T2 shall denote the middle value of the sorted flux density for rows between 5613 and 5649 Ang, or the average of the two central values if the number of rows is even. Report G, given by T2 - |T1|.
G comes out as -0.20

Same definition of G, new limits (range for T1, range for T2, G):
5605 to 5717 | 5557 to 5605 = -0.10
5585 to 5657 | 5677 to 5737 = -0.54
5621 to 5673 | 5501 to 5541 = -0.98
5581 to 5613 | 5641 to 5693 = 0.43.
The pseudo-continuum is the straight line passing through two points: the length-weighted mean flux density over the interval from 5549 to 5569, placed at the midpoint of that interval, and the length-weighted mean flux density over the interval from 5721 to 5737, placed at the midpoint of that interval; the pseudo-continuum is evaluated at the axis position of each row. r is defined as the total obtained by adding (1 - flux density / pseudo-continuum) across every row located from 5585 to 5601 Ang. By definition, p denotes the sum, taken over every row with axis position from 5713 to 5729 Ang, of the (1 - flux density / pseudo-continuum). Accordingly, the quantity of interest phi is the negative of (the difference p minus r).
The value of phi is -0.1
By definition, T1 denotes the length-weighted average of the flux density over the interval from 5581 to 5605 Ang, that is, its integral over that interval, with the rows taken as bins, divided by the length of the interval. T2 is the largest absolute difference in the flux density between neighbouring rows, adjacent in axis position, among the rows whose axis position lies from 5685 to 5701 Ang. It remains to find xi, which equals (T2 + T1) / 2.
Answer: 5.41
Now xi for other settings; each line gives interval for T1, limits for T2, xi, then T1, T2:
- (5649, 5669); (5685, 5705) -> 5.57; 10.4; 0.70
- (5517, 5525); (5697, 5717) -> 5.25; 9.9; 0.56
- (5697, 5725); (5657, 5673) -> 4.96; 9.4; 0.50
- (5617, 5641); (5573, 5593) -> 5.43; 10.4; 0.50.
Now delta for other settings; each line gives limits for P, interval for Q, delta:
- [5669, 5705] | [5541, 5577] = 1.56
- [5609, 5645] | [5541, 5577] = 1.69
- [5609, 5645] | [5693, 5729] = 1.68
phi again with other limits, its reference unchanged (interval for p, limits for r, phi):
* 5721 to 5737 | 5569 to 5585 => 0.0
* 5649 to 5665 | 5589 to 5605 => 0.3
